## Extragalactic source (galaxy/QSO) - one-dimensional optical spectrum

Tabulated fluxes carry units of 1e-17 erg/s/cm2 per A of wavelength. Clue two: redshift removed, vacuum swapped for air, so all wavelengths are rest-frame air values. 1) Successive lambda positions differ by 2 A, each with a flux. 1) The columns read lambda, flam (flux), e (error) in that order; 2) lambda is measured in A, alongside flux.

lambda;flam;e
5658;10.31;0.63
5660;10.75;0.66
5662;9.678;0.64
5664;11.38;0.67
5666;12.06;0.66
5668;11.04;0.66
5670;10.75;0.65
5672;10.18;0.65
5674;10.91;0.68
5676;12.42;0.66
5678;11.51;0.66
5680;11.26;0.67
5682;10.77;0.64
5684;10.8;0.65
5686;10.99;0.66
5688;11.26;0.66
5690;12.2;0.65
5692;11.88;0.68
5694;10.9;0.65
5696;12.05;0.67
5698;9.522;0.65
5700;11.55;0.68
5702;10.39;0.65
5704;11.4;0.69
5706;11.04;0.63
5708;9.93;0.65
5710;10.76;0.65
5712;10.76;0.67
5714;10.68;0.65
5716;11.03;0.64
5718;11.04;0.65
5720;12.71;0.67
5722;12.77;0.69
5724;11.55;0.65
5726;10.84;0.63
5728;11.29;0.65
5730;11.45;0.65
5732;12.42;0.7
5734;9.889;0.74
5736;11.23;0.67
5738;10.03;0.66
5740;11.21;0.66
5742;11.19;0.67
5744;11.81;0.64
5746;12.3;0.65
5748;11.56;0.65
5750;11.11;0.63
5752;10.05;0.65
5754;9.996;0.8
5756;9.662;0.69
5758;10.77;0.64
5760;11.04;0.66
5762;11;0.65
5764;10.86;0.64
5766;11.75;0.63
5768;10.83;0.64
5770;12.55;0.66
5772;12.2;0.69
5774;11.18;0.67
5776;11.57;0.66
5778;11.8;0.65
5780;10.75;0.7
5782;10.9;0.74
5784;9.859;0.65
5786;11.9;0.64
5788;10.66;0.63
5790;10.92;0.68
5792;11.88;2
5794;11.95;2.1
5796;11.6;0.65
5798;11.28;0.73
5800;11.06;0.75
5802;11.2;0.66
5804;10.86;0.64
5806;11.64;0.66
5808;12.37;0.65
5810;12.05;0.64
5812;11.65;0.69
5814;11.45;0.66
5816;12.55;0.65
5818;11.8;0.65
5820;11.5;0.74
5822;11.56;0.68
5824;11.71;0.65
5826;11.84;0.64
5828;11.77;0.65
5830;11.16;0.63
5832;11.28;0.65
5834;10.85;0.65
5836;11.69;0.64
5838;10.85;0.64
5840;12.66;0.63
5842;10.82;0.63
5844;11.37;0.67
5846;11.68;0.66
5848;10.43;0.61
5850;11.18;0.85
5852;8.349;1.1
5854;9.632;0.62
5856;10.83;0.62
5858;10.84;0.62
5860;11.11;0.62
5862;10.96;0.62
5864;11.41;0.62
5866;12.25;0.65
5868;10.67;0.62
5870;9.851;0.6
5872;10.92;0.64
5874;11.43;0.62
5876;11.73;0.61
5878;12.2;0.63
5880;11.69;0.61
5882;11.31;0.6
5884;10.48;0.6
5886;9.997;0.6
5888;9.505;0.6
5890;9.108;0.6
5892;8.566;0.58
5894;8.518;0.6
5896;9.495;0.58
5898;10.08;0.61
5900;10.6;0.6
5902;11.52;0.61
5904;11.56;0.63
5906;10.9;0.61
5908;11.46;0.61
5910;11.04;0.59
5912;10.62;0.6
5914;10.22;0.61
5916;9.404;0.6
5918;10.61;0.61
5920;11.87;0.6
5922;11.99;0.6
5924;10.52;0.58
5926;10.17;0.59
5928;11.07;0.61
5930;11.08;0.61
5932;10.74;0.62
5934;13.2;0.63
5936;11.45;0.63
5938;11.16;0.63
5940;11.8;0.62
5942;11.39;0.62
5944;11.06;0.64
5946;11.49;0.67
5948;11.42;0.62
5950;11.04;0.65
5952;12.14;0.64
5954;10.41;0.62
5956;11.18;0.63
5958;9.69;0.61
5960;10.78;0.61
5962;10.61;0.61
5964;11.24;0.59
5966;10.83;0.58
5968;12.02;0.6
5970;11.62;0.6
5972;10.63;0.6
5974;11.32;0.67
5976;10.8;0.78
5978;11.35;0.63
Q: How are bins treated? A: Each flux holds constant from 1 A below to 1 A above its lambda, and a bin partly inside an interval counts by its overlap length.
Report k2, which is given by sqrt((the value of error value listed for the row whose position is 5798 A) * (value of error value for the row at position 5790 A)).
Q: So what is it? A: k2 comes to 0.705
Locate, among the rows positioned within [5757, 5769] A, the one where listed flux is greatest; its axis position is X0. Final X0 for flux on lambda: 5766 A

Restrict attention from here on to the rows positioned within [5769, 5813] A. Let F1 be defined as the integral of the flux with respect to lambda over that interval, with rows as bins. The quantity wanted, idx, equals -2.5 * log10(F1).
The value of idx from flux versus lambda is -6.76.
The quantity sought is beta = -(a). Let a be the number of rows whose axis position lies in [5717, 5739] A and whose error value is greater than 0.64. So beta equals -10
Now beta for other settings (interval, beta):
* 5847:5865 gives -2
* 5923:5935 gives 0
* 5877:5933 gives 0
